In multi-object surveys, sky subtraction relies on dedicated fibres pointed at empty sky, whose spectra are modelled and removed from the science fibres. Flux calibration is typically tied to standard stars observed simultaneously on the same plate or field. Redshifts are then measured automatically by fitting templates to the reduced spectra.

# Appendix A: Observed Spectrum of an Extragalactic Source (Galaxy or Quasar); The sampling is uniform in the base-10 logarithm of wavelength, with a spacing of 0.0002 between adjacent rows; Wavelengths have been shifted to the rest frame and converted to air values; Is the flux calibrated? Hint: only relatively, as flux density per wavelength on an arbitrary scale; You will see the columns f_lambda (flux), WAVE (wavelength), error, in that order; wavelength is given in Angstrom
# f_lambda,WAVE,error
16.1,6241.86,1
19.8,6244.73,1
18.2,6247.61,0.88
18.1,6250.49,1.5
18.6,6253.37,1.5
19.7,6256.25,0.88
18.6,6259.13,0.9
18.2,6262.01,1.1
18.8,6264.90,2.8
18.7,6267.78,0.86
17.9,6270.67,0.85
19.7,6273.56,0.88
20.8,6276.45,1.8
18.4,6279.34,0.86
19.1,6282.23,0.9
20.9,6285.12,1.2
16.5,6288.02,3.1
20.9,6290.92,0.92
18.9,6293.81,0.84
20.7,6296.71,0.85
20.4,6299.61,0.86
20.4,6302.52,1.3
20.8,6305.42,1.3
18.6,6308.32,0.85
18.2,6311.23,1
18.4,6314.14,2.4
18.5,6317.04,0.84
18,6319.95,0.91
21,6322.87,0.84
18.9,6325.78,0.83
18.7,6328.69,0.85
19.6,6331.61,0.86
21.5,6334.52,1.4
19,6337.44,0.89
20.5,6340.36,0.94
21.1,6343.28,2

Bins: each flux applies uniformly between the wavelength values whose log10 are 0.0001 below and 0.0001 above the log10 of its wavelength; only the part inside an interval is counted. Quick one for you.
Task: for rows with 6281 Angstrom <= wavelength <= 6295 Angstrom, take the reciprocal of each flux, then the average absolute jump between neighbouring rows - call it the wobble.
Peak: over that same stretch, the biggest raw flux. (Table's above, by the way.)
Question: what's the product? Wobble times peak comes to 0.18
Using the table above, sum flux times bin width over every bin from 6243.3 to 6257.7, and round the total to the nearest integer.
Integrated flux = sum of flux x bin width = 272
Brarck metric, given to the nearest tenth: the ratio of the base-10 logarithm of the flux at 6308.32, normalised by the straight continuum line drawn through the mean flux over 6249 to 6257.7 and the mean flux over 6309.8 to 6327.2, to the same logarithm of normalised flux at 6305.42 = -0.1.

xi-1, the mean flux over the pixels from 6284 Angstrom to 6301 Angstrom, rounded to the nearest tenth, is 19.7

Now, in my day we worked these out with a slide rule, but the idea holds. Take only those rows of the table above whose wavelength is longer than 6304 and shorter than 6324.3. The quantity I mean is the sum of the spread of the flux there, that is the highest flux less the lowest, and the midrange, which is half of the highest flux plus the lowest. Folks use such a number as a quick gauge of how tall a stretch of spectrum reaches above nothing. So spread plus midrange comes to 22.5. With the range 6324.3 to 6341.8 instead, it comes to 22.9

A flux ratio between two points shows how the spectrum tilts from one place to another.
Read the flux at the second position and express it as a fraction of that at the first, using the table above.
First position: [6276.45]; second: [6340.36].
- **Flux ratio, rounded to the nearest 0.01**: 0.99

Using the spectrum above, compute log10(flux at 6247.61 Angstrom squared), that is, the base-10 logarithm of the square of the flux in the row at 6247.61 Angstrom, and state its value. 2.52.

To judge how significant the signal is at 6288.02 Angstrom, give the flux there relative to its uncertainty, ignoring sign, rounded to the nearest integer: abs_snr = 5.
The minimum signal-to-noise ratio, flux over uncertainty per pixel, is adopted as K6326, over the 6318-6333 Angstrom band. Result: 20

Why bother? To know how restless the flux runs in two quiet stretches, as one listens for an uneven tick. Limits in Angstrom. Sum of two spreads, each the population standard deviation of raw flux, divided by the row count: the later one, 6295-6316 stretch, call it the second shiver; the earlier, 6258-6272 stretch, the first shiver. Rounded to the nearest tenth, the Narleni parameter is 1.4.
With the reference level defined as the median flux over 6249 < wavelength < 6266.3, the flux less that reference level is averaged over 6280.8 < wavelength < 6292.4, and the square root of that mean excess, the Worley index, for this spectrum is 0.87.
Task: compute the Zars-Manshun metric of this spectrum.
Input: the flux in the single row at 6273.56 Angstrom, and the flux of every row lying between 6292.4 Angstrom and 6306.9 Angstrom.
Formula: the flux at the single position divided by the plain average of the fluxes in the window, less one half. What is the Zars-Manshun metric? 0.47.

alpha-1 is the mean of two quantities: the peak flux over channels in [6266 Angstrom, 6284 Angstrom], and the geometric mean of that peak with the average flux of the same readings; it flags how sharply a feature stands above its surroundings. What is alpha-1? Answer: 20.4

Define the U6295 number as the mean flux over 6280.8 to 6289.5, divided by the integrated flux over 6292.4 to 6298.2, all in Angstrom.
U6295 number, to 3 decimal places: 0.164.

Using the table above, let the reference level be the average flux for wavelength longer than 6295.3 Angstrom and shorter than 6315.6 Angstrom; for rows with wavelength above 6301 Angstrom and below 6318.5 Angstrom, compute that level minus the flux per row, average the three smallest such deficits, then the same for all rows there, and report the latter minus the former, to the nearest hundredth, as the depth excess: 0.78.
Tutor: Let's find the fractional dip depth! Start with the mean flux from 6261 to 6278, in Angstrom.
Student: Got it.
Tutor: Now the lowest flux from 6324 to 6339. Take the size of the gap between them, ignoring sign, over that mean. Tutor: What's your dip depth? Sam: 0.017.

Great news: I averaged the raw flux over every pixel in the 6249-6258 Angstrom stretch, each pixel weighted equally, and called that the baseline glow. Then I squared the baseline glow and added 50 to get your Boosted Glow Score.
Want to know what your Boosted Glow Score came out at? 403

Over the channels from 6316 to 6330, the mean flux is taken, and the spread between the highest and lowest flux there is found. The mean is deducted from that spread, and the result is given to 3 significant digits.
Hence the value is -16.0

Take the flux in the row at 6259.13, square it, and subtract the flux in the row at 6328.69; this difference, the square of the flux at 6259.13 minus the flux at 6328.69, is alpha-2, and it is 327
